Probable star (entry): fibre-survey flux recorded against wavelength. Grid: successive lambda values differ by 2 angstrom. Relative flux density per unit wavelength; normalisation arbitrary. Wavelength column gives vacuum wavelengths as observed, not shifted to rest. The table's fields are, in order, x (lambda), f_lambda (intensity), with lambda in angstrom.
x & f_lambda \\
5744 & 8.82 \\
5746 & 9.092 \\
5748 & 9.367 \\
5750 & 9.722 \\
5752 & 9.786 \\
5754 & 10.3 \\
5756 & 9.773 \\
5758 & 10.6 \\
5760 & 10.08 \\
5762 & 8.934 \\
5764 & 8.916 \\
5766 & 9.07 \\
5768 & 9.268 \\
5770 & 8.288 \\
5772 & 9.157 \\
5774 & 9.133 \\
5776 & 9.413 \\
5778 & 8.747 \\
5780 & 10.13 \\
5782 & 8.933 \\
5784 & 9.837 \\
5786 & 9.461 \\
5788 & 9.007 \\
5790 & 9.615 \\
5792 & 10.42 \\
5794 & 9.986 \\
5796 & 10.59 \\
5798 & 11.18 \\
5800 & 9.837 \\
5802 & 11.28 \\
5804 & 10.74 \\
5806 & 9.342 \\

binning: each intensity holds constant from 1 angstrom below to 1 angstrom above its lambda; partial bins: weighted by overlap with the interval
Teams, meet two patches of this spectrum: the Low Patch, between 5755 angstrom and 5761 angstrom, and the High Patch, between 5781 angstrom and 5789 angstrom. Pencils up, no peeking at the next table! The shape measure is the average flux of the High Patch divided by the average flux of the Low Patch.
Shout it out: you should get 0.92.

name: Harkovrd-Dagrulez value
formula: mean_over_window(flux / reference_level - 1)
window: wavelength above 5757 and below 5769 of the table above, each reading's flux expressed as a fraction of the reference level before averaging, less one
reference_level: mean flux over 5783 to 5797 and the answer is -0.037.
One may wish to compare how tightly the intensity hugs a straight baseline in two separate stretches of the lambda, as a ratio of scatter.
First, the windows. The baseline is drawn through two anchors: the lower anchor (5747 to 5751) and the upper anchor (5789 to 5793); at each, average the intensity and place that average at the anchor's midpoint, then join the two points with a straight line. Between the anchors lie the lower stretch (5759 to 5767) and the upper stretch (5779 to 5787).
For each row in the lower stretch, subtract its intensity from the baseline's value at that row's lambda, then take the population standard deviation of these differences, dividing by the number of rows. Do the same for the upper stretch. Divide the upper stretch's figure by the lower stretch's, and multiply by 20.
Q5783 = 18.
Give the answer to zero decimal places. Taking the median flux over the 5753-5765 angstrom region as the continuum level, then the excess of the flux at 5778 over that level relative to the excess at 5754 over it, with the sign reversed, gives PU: 3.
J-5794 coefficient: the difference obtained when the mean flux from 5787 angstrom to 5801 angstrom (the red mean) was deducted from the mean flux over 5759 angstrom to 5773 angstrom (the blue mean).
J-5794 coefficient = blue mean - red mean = -1.0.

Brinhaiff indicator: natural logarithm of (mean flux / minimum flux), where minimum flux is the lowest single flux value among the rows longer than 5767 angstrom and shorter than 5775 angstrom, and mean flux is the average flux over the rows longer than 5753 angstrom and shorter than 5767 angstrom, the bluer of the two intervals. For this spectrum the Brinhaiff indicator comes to 0.15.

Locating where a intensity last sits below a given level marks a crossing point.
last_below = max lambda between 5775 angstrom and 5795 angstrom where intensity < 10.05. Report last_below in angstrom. 5794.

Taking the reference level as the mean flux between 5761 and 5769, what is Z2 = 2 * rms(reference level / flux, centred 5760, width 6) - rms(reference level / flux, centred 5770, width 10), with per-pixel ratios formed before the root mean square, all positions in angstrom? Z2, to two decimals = 0.84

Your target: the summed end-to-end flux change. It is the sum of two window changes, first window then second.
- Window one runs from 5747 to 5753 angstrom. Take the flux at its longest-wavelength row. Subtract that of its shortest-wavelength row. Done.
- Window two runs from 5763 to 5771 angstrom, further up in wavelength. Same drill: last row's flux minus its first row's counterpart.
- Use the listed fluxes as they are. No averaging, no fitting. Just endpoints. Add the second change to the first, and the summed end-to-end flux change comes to -0.2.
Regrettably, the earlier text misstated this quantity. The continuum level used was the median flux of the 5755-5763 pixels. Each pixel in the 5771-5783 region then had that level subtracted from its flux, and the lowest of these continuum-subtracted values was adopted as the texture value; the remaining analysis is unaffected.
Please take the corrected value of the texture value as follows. -1.18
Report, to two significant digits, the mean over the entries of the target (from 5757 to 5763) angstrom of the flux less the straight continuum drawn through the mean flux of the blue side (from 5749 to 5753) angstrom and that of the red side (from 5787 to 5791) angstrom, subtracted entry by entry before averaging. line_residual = 0.22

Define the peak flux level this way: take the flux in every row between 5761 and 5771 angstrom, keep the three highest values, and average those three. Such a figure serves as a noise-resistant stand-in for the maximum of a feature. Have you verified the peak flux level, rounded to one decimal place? 9.1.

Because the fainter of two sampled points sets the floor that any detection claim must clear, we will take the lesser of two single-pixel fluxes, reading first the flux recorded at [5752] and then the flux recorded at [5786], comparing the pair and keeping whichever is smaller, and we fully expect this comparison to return 9.5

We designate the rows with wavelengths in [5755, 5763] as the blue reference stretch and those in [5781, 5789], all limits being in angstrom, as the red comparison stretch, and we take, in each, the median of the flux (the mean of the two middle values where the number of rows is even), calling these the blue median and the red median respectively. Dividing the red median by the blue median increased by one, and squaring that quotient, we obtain 0.71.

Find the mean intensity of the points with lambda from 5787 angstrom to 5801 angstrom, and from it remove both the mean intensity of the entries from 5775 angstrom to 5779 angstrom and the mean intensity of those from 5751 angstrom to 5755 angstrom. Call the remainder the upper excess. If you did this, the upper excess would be -9.0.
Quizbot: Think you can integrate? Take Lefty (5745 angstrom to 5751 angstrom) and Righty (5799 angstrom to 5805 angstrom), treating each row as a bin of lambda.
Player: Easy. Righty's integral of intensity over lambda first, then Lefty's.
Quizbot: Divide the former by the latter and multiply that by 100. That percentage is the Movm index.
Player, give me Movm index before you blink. 113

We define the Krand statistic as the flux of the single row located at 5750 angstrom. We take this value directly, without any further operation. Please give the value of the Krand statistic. 9.722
